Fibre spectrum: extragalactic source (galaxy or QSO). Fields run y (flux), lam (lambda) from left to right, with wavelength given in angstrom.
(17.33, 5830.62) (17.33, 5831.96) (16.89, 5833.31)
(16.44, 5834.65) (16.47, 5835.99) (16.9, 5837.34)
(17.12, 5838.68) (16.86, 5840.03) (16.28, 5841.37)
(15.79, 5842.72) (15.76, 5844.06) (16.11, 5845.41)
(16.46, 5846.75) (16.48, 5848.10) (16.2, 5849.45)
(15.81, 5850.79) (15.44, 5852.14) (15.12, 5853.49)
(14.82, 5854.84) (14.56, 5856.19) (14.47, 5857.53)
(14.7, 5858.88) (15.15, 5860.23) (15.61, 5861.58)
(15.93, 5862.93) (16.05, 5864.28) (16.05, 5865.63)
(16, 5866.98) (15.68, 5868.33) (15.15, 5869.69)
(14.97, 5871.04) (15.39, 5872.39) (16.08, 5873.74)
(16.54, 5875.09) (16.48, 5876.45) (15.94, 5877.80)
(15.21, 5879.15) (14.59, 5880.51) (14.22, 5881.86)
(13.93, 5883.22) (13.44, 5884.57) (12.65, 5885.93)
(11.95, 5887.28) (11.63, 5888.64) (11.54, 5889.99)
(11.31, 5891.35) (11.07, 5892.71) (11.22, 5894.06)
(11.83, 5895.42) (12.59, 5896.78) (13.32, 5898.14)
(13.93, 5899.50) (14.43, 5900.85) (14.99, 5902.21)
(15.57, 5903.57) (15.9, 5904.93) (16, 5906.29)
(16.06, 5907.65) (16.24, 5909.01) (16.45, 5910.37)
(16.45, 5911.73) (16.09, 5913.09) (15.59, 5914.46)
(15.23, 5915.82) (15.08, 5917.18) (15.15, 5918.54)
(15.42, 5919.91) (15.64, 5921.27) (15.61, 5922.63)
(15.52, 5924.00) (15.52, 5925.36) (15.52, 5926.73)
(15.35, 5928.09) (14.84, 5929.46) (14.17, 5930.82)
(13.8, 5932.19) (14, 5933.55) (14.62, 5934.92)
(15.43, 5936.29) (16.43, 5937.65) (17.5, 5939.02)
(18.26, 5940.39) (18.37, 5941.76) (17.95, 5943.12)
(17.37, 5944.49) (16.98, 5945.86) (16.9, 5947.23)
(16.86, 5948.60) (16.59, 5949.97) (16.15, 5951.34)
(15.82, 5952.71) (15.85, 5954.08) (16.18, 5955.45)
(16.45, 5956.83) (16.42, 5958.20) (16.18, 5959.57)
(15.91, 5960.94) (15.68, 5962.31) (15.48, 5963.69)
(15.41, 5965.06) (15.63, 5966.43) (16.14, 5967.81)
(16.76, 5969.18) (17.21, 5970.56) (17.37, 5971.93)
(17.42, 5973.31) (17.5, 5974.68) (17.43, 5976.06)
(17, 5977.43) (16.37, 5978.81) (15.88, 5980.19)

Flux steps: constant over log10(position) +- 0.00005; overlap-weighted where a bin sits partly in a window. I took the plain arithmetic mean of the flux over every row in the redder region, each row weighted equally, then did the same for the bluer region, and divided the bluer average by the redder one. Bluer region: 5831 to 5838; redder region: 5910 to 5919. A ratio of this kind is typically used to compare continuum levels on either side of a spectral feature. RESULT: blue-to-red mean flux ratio 1.07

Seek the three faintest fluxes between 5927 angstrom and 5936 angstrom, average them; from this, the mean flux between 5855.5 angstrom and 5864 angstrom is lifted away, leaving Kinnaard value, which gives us -1.1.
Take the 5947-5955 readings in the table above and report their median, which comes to 16.4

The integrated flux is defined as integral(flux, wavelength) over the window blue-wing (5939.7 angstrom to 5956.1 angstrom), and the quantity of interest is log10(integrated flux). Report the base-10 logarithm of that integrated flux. 2.44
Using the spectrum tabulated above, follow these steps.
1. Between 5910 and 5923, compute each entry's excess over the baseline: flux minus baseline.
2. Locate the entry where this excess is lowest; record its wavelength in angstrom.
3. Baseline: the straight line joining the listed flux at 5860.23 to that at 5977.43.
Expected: 5917.18 angstrom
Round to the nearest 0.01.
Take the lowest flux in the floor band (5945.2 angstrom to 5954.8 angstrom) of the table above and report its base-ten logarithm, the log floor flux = 1.20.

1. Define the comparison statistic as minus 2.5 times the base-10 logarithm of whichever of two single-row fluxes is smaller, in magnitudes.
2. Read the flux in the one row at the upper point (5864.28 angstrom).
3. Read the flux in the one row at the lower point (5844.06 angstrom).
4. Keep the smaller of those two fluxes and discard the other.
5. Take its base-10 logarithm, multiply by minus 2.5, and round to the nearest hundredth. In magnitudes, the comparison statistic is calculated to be -2.99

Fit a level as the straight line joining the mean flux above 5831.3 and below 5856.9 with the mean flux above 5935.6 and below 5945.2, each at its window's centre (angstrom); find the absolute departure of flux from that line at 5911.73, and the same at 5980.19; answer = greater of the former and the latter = 1.9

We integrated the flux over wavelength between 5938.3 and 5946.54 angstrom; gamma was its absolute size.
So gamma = 146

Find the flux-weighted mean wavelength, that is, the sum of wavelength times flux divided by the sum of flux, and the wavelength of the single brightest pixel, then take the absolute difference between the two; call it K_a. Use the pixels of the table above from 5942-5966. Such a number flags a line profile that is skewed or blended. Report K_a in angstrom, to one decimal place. 10.7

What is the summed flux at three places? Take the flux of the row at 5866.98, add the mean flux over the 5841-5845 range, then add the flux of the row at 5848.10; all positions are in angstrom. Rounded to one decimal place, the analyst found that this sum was 48.4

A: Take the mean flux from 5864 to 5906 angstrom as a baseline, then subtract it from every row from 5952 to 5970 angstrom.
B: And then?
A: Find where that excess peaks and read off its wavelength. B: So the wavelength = 5969.18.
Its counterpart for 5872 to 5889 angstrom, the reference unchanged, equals 5875.09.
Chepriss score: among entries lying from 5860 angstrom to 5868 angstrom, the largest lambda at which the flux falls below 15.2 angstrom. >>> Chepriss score 5860.23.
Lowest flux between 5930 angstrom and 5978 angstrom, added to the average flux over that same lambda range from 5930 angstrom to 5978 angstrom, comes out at 30.2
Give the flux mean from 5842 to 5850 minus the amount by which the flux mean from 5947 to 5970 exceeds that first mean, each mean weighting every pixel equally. 16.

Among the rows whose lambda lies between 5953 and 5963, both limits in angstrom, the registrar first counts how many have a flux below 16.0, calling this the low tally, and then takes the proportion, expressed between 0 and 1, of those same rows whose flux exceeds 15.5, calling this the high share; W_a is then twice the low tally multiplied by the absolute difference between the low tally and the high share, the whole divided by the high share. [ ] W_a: 12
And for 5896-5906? 329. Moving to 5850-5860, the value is 672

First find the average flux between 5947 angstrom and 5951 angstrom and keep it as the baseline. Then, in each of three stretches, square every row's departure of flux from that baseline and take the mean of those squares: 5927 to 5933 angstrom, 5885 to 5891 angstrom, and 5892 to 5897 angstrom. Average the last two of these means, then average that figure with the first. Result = 15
